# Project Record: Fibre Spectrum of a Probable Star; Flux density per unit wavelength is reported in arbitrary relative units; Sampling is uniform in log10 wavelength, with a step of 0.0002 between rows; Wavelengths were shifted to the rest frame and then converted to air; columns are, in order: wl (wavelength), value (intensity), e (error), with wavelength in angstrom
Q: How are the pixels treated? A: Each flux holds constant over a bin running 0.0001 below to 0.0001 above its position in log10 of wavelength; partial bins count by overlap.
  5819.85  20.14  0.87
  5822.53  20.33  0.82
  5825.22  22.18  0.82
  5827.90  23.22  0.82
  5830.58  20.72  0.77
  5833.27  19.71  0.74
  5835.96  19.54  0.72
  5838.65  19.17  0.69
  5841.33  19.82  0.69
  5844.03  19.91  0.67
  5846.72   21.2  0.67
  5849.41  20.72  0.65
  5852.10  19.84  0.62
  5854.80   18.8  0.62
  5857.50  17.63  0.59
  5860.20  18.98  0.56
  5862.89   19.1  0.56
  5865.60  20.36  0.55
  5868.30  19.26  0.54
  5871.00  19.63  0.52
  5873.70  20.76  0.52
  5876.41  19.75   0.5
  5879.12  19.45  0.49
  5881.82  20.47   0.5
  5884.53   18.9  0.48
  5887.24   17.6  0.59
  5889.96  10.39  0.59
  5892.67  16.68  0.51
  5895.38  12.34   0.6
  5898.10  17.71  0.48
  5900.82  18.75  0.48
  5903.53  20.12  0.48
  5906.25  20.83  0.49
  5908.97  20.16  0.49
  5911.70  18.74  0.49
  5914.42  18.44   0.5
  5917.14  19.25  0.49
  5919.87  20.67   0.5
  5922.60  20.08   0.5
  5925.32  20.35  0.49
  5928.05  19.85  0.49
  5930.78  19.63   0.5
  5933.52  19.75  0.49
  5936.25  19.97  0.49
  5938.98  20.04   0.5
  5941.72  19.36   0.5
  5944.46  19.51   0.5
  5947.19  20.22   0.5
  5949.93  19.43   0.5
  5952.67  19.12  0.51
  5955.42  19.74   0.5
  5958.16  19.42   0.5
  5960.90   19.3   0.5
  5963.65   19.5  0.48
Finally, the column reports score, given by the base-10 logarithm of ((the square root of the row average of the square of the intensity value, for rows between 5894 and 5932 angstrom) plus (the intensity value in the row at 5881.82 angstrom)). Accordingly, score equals 1.60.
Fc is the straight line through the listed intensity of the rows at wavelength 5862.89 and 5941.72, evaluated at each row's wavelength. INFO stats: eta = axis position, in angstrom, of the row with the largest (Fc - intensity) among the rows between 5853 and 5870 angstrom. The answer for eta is 5857.50 angstrom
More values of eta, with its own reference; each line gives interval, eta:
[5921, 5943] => 5941.72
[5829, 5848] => 5838.65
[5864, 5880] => 5868.30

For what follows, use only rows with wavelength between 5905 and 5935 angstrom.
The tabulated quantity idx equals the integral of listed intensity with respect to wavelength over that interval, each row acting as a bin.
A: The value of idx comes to 594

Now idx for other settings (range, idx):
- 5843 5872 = 568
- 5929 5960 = 609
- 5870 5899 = 510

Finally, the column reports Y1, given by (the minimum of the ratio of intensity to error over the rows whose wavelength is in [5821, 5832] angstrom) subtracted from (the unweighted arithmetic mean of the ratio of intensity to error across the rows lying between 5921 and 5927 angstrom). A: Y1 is 16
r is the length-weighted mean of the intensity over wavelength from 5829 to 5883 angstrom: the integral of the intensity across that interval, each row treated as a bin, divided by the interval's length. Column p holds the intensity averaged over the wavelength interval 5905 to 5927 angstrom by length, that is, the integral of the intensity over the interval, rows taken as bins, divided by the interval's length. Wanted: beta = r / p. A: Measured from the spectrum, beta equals 1.00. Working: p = 19.81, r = 19.8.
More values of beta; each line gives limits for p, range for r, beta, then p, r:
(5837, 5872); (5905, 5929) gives 1.01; 19.57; 19.8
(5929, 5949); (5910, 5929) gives 0.99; 19.78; 19.6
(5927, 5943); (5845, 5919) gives 0.95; 19.76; 18.8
